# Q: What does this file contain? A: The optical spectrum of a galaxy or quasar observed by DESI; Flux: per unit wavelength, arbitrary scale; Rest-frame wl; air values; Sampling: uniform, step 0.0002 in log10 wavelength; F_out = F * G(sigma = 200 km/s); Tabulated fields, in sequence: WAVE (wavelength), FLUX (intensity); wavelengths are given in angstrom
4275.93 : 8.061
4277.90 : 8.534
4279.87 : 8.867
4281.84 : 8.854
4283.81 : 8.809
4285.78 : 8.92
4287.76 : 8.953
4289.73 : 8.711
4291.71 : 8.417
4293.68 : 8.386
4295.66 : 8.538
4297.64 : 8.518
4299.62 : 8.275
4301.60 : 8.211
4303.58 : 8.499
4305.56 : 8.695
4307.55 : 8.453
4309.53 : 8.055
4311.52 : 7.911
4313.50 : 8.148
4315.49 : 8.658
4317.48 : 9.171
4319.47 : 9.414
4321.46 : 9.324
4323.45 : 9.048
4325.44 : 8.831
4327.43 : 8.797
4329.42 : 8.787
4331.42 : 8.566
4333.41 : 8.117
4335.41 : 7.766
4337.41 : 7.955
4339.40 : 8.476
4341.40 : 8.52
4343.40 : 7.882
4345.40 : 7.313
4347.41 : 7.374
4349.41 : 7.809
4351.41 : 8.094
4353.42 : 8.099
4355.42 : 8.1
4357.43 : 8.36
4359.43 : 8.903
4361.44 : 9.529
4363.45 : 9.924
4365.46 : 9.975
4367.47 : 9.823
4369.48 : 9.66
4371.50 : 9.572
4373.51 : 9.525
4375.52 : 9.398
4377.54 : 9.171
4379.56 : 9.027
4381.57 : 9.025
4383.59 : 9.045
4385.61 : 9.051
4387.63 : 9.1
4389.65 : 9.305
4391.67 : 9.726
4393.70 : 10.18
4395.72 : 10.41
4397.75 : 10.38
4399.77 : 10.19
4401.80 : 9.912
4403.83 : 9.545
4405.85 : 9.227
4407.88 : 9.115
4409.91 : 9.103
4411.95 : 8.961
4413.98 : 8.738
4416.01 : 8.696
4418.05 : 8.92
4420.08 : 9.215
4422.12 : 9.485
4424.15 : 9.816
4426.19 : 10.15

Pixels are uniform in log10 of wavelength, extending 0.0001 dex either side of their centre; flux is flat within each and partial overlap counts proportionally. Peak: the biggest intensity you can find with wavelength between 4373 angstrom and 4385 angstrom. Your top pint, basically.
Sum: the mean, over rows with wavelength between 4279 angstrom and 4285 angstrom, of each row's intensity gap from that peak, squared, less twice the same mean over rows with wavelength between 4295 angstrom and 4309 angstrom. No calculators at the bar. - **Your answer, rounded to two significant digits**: -1.9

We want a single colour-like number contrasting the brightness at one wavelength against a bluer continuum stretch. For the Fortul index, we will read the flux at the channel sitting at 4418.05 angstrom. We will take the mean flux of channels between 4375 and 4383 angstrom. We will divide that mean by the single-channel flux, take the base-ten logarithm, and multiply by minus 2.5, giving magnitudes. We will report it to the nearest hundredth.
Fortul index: -0.03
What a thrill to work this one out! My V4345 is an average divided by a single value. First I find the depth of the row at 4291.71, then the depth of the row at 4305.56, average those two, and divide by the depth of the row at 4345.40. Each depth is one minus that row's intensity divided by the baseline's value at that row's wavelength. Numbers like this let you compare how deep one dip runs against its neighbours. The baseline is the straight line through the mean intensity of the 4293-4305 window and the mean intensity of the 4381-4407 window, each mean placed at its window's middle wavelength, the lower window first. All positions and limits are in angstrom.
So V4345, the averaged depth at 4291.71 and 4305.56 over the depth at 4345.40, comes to -0.1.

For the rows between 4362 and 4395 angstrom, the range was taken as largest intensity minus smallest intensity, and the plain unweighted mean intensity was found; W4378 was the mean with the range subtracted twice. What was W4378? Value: 7.2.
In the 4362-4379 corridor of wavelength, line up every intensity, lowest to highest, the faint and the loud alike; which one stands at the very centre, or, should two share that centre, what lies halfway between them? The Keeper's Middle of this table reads 9.62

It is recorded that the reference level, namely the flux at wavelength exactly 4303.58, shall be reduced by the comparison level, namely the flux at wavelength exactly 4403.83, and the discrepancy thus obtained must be -1.0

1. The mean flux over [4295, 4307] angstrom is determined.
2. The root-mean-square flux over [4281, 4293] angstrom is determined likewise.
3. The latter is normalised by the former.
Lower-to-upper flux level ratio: 1.04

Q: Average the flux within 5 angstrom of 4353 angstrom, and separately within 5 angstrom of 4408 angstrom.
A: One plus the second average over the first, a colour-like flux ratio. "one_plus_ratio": 2.14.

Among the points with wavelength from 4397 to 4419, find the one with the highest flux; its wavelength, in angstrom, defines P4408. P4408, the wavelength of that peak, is 4397.75 angstrom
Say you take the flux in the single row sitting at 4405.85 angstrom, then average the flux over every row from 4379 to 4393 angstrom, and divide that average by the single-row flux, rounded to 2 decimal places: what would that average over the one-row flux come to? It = 1.00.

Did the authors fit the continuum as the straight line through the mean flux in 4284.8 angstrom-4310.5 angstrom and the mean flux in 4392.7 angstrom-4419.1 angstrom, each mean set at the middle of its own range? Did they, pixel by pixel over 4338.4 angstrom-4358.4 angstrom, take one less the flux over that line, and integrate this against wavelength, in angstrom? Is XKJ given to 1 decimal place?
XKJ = 2.2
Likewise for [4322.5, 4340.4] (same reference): 0.7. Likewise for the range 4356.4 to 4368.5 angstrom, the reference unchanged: -0.4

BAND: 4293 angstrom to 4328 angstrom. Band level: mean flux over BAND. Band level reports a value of 8.6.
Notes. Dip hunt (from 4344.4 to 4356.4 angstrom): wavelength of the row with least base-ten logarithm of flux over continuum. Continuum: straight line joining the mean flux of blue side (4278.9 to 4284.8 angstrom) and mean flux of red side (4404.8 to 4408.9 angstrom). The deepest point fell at 4345.40 angstrom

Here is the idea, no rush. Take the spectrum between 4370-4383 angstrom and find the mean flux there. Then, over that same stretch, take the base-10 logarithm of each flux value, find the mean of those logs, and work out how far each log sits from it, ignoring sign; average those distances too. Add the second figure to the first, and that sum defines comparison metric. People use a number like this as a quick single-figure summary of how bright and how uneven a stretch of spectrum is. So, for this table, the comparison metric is 9.30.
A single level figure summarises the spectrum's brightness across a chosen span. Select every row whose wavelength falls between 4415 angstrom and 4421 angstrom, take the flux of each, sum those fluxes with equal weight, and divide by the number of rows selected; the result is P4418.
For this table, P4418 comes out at 8.94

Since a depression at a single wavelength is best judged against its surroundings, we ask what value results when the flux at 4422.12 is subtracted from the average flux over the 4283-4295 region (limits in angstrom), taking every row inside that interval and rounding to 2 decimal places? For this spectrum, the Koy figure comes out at -0.79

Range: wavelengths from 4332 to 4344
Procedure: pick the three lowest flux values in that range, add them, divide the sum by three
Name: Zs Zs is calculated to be 7.9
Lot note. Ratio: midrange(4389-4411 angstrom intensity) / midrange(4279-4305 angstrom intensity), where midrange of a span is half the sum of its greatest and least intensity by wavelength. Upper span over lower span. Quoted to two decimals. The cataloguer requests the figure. 1.14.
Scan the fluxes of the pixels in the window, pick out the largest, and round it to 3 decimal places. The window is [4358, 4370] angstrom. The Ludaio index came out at 9.975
